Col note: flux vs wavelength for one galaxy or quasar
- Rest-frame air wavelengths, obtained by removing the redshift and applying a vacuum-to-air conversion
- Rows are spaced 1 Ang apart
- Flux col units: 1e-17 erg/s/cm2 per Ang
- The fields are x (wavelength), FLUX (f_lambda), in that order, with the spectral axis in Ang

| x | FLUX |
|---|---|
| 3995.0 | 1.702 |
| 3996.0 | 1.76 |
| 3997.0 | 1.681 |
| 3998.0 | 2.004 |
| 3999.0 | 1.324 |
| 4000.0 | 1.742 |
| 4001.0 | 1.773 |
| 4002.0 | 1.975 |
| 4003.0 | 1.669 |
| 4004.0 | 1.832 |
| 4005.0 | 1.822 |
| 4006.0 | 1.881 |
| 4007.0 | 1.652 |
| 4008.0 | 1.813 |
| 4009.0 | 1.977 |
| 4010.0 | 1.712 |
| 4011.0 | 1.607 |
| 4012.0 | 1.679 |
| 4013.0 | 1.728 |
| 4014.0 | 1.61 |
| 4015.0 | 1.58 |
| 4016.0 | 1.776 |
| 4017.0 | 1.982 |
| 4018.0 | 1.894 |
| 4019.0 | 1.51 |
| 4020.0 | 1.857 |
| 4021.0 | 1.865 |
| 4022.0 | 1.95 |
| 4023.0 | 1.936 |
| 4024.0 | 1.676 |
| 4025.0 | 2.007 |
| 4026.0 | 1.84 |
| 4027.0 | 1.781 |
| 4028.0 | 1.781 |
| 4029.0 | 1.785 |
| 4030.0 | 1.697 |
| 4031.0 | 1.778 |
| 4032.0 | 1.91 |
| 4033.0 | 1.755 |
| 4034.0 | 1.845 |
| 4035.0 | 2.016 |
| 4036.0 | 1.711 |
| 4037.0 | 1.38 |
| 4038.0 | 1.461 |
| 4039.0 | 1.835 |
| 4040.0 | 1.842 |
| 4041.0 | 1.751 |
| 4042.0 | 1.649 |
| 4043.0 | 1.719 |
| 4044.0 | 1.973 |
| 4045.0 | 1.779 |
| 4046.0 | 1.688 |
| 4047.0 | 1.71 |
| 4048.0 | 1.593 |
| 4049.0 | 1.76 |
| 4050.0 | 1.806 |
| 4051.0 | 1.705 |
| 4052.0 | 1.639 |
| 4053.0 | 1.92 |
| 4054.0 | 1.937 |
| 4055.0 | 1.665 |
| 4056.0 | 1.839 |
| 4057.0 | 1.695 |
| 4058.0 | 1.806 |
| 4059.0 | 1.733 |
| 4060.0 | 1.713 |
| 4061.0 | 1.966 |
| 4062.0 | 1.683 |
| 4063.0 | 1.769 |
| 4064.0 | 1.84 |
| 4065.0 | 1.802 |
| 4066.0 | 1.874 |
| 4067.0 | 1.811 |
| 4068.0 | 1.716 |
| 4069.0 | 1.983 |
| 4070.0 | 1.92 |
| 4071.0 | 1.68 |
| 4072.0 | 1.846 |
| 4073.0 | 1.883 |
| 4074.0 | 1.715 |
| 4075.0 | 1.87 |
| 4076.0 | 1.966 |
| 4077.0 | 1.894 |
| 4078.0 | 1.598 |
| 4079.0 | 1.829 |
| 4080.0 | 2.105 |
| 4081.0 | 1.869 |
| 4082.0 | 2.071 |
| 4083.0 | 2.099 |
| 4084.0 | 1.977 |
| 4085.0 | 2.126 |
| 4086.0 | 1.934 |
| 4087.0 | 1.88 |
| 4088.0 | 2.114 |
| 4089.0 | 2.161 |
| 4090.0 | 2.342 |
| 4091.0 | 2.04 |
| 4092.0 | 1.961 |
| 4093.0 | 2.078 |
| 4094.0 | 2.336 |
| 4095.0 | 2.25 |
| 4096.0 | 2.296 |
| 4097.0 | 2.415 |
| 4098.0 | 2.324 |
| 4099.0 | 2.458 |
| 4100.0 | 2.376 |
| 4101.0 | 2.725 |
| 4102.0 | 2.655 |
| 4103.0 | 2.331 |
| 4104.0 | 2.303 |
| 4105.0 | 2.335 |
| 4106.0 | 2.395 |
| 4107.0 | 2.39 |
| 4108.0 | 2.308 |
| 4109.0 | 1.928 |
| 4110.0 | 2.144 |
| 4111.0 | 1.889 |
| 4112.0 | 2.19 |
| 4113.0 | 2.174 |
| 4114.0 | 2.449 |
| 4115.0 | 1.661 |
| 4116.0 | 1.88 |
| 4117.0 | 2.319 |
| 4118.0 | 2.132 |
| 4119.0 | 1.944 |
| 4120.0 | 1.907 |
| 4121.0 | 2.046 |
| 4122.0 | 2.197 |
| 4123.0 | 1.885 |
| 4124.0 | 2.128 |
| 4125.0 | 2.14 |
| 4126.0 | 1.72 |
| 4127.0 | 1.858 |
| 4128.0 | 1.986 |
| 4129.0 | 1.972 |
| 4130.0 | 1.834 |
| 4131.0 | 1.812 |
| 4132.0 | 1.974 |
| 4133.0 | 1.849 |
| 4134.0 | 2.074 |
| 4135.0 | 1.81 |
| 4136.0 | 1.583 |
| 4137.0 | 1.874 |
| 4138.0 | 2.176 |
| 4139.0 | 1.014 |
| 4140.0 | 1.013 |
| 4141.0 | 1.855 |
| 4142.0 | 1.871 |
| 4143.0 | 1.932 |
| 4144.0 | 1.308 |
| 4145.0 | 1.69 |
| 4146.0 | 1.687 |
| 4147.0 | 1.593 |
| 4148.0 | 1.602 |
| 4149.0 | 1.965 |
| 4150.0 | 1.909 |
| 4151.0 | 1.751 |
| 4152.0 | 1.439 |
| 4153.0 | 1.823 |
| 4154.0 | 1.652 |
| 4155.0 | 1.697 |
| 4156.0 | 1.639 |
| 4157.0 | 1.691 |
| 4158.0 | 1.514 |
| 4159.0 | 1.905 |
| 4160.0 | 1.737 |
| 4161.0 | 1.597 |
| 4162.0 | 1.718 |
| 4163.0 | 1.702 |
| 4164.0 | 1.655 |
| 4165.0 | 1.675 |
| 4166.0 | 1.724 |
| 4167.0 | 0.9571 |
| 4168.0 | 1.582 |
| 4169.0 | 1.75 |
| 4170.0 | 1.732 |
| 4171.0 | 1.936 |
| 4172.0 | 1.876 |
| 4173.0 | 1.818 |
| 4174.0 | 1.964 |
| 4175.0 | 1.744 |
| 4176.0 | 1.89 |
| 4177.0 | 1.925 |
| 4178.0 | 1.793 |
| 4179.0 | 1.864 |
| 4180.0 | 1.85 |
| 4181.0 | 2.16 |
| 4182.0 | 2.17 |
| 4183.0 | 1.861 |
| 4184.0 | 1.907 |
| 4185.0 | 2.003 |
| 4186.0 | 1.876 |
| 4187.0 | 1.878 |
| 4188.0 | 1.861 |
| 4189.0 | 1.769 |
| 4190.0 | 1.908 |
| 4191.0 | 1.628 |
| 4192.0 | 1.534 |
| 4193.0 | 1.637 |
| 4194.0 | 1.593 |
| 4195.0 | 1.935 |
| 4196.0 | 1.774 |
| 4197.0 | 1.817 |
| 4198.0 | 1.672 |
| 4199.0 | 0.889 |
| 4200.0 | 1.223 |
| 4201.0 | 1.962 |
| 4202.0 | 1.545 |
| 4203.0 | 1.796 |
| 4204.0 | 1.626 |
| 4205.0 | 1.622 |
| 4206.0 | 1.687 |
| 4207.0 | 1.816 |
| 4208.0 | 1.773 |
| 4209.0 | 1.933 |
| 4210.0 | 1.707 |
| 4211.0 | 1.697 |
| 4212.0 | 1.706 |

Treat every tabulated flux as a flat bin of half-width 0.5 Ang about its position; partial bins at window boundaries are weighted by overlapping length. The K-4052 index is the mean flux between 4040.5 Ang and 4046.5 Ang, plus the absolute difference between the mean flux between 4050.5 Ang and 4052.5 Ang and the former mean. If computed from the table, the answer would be 1.8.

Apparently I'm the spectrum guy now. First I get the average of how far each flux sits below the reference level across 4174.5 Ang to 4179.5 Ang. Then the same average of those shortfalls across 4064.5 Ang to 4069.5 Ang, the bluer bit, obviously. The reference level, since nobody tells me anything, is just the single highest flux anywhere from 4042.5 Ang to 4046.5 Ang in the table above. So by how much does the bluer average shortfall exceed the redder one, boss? 0.01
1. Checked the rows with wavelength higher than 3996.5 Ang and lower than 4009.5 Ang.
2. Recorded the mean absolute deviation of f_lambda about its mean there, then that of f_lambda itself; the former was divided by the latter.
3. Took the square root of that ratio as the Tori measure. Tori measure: 0.27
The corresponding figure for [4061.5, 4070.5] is 0.20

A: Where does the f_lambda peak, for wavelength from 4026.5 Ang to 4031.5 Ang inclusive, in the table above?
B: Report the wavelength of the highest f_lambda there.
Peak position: 4029.0 Ang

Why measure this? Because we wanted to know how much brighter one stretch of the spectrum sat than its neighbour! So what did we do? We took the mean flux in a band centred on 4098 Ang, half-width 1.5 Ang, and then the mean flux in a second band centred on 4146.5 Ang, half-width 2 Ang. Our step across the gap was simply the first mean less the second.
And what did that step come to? 0.76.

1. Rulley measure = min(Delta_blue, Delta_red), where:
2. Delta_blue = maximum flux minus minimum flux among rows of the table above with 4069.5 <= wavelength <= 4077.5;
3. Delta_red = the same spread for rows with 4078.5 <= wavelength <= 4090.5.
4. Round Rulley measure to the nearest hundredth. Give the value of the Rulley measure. 0.29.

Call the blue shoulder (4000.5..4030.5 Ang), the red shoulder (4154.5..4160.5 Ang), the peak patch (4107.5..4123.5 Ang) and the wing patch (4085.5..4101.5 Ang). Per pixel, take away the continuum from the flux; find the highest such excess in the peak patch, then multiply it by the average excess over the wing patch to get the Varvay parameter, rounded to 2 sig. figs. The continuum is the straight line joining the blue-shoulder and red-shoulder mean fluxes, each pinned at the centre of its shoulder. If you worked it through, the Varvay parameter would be 0.36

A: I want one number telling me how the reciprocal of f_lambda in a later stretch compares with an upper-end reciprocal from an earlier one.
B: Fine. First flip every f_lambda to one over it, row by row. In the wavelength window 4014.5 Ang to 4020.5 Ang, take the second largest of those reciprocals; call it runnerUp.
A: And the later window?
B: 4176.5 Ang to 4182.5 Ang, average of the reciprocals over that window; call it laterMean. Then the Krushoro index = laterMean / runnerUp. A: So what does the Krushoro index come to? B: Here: 0.81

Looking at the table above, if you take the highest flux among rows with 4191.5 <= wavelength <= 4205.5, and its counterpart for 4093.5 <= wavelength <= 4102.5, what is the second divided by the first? 1.39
